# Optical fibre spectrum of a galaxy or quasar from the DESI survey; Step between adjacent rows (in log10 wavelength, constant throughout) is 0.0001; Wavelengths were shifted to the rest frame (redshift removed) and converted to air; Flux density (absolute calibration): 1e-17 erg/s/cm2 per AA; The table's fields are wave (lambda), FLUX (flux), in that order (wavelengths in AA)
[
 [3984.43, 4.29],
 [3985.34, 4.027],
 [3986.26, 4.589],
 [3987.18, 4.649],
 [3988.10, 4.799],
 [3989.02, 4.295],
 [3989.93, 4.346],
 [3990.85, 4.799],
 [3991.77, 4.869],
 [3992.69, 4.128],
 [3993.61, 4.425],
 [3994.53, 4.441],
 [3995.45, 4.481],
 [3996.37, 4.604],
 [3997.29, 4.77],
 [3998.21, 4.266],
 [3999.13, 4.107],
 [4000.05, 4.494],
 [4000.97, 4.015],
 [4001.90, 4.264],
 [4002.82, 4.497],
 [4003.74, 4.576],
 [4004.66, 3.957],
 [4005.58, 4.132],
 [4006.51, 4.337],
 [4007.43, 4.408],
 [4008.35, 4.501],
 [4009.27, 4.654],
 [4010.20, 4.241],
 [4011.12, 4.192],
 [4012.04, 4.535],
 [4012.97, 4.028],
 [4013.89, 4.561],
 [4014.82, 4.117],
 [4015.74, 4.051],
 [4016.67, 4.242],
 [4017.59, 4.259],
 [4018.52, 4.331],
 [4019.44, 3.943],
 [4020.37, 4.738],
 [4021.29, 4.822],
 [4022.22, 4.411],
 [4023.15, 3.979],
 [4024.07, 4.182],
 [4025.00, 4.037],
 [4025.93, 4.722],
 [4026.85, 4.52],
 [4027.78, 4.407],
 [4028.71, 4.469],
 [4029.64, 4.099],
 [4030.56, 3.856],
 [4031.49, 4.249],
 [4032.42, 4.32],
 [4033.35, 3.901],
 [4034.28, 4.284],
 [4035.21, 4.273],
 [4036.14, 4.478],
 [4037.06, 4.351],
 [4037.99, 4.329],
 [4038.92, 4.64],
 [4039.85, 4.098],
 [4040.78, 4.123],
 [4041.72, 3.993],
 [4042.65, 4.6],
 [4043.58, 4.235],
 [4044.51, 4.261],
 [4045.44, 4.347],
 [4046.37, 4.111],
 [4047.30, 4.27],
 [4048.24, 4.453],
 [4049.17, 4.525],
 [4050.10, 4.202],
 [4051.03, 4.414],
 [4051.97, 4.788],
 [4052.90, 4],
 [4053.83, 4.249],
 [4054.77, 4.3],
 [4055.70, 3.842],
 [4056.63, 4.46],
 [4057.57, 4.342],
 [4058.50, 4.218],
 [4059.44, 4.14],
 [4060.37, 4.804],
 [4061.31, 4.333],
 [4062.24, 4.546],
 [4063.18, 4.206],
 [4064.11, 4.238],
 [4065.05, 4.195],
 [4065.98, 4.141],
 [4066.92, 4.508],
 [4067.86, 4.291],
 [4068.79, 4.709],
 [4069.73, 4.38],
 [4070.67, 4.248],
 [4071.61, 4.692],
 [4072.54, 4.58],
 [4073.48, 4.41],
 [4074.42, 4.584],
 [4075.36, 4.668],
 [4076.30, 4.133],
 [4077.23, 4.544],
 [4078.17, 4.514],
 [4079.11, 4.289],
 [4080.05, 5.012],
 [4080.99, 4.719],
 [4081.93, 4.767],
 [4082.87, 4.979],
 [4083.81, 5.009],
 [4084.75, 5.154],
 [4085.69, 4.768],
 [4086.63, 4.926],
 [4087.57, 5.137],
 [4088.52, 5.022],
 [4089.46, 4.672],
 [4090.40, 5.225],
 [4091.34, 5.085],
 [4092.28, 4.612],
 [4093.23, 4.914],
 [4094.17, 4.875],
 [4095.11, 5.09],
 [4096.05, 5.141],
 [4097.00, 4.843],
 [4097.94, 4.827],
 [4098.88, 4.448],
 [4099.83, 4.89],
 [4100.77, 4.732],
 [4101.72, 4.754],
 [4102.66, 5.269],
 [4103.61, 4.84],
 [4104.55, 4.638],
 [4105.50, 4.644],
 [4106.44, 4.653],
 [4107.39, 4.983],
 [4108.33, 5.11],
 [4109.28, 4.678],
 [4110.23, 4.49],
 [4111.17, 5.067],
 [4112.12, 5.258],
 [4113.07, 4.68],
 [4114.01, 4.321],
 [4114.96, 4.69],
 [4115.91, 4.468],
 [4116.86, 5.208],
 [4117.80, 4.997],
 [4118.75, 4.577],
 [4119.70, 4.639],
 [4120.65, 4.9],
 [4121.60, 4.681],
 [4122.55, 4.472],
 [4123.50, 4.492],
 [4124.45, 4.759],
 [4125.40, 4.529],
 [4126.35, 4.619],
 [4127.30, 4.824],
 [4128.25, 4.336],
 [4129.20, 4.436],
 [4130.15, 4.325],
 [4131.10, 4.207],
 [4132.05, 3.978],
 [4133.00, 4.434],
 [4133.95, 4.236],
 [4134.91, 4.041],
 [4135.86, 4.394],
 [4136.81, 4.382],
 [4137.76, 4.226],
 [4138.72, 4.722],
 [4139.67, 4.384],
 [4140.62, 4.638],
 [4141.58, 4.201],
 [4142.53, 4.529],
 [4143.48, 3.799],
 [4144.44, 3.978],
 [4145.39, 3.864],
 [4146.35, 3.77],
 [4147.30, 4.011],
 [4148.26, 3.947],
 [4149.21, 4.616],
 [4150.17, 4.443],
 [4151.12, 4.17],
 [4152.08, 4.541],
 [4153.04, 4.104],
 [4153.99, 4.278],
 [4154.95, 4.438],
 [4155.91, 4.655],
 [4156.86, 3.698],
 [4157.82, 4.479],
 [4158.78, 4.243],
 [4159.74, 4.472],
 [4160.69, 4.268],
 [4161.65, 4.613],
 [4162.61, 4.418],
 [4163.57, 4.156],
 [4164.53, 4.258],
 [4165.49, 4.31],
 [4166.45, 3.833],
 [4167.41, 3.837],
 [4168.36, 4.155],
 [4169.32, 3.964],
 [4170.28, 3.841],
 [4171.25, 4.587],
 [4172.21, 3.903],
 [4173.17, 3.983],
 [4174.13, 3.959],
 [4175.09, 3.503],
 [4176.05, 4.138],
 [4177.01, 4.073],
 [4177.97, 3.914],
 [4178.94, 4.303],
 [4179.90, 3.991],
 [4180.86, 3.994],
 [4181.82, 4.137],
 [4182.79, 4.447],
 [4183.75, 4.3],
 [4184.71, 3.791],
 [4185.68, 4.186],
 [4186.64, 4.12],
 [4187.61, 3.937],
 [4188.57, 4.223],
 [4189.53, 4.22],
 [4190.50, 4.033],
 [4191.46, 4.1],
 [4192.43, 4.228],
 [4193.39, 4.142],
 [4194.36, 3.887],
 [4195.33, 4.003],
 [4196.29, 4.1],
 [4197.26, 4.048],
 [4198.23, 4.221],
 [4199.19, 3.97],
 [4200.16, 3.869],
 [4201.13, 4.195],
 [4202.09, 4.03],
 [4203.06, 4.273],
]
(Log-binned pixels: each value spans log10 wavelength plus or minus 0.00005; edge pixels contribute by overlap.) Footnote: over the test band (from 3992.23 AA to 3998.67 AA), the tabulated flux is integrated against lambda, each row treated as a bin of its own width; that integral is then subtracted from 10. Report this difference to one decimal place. -18.6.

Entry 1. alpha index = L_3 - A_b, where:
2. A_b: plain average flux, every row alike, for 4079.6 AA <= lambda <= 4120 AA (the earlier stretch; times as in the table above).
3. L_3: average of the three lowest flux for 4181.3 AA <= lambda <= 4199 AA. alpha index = -1.0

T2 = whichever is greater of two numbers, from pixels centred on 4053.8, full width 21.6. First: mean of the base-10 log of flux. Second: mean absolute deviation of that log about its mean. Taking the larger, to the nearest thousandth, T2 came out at 0.635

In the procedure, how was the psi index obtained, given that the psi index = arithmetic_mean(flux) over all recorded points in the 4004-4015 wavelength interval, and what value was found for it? 4.31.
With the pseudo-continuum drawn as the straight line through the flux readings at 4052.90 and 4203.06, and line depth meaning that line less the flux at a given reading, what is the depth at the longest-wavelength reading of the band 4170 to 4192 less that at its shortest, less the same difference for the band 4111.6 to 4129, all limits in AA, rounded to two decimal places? -1.17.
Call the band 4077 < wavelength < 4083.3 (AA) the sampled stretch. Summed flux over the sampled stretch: 32.8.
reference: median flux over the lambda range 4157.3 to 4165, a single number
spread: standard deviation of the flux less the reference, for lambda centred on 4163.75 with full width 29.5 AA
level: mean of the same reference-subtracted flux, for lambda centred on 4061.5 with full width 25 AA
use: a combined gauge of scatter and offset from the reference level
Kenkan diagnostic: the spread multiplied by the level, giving 0.005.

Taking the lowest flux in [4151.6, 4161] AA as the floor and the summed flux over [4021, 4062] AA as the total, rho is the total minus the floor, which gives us 186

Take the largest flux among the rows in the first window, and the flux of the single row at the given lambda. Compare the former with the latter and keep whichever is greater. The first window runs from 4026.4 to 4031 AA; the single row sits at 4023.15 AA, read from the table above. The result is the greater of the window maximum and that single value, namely 4.52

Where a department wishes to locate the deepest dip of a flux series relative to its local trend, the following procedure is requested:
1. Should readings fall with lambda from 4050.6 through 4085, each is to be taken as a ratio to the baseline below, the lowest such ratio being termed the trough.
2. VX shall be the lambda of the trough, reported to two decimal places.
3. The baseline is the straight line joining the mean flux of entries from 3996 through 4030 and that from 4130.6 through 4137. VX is 4055.70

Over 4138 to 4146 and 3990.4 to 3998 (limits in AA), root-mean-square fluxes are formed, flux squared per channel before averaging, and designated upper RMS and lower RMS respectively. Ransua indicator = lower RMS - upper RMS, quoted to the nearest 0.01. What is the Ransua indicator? 0.29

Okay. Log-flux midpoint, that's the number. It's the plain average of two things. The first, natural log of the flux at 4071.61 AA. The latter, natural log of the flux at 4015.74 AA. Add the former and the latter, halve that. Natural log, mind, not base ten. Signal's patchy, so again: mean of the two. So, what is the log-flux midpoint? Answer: 1.47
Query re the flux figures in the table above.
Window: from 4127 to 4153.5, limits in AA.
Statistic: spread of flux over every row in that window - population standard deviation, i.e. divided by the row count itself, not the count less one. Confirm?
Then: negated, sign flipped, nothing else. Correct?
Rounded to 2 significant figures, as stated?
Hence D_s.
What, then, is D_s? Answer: -0.28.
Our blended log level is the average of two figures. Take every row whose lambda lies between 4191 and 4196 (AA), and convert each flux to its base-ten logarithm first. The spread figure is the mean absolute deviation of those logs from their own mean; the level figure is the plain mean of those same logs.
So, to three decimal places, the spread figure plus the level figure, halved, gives 0.310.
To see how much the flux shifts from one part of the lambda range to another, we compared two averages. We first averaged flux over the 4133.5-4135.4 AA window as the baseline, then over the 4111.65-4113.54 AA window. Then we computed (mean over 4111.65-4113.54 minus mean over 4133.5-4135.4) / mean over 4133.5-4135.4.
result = 0.20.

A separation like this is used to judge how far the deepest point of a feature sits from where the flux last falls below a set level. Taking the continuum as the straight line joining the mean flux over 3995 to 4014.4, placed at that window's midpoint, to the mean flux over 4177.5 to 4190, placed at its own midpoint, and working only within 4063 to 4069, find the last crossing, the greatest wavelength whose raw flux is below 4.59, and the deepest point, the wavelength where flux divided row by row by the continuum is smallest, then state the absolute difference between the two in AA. 1.9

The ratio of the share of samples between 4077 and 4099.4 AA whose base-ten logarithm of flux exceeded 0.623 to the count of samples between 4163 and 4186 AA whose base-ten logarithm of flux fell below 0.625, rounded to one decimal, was 0.1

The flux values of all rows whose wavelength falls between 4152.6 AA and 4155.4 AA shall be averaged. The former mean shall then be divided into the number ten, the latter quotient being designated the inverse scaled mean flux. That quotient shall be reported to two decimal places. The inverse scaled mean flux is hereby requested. 2.34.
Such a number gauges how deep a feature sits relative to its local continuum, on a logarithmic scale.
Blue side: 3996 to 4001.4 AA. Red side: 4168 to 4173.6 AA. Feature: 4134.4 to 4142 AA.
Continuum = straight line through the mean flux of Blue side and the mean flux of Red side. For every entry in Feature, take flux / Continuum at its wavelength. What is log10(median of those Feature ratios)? 0.026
